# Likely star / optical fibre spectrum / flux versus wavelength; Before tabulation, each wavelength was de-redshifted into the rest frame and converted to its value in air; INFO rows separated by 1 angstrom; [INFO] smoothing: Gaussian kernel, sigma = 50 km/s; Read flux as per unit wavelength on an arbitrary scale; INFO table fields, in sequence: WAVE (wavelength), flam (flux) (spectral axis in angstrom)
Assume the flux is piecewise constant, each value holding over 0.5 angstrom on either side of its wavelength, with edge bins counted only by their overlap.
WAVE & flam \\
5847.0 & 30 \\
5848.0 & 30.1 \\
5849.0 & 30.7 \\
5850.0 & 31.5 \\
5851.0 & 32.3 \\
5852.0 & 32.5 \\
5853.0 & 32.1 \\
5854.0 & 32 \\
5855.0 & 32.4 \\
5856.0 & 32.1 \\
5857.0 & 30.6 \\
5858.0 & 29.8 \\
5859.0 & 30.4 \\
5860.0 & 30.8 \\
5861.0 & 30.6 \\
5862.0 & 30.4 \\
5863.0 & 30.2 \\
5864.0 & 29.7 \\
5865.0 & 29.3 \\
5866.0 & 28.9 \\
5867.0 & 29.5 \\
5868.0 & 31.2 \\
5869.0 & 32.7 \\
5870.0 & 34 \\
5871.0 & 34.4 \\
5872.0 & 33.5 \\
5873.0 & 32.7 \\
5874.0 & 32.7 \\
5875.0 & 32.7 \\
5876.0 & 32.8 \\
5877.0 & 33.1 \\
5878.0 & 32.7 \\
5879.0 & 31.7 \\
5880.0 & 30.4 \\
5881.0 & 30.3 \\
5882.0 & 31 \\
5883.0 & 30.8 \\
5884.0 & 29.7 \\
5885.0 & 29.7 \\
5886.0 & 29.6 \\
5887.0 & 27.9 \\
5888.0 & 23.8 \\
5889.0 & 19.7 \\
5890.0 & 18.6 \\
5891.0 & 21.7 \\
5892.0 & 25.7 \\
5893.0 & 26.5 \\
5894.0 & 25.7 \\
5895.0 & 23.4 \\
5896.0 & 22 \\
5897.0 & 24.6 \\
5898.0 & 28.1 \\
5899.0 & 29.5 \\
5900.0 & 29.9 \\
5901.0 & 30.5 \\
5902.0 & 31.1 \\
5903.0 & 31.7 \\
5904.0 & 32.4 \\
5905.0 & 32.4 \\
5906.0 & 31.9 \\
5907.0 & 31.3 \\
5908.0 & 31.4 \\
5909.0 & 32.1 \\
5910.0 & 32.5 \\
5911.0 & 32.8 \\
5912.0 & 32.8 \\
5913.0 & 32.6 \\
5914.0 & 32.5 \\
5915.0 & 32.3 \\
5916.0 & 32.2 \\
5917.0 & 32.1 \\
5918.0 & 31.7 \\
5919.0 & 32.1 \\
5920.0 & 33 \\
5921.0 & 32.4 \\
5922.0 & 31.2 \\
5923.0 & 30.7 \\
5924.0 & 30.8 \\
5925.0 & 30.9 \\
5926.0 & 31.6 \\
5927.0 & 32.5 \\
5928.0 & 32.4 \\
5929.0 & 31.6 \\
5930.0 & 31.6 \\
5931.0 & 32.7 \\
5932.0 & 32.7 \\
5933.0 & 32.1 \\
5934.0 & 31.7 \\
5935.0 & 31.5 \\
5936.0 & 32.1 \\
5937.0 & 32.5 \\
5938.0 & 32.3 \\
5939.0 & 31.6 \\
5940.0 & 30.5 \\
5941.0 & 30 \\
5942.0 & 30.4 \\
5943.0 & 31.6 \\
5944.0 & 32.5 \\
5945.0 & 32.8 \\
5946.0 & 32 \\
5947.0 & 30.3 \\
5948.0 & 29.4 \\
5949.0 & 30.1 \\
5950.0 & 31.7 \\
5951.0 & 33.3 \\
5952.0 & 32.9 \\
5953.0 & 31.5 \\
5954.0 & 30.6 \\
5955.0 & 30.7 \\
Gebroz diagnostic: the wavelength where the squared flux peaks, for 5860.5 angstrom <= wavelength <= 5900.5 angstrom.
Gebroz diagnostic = 5871.0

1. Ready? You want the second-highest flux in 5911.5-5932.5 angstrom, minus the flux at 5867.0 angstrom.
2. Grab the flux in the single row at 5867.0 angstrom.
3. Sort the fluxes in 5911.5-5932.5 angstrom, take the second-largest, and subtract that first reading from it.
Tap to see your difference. 3.3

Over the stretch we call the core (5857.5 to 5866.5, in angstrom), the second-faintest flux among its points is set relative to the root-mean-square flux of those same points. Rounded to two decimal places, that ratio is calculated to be 0.98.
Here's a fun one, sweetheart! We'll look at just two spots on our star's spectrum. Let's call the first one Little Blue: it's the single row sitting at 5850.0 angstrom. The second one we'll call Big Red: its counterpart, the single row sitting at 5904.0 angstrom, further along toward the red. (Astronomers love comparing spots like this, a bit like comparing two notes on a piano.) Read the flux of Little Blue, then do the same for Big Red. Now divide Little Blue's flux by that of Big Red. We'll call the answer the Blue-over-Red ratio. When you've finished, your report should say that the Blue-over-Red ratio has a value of 0.97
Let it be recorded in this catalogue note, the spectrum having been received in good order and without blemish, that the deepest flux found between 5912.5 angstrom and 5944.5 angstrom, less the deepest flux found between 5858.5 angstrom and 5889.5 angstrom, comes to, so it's 10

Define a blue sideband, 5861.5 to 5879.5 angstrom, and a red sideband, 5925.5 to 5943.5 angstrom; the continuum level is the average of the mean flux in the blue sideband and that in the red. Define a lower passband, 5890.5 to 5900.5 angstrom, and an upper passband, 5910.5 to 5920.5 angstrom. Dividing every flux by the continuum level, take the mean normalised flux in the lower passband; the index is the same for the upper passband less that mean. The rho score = 0.21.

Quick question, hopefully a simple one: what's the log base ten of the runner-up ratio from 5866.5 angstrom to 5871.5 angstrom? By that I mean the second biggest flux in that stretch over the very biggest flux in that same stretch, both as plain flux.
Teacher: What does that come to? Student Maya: -0.0051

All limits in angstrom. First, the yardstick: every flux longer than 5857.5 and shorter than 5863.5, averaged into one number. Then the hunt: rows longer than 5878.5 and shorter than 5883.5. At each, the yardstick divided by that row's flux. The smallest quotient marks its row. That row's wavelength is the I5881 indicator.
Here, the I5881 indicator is 5879.0 angstrom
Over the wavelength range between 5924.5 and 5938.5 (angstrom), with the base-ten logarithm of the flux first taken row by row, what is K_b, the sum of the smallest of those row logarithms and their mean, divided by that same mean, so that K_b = 1.99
